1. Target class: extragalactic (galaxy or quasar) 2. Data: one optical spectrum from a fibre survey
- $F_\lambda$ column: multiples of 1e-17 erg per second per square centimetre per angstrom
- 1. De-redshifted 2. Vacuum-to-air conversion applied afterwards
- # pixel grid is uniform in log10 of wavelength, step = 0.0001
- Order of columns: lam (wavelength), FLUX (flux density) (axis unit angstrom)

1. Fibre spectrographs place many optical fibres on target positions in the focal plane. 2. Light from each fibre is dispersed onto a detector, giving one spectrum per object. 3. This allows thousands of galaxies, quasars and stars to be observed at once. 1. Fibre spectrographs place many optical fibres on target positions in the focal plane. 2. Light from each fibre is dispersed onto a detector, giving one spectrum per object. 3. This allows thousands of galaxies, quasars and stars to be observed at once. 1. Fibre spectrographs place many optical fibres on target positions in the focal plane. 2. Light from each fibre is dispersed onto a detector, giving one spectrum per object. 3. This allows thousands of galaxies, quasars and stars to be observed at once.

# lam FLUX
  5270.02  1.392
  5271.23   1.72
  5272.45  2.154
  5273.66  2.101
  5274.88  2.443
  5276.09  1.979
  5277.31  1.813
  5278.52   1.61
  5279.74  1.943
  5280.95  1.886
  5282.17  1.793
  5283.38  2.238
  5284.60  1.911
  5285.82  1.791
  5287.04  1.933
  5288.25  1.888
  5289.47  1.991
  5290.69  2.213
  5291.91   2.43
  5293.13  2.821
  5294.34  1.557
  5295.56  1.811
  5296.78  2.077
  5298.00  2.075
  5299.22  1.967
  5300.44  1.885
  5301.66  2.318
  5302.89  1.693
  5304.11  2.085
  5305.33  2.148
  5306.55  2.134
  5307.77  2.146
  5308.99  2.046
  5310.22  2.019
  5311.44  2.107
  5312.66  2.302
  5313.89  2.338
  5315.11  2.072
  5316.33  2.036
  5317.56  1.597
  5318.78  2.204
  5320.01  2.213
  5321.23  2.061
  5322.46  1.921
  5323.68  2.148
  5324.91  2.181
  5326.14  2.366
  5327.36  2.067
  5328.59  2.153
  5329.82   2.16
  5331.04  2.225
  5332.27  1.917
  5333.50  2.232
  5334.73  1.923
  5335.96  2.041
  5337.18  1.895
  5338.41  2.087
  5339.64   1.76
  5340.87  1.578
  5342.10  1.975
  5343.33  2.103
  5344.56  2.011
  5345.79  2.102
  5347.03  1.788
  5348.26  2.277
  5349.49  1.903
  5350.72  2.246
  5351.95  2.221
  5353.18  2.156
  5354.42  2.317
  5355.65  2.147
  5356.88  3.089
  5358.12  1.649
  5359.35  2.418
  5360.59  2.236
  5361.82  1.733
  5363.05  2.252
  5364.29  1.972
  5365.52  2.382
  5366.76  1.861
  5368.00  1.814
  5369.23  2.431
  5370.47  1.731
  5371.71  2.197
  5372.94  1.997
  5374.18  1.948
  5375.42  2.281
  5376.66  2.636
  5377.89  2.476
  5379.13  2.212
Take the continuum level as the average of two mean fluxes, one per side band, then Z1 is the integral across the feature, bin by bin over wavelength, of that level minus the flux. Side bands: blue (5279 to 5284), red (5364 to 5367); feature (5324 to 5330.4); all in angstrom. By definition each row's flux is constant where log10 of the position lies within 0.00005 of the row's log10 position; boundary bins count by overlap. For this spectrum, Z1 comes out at -1.0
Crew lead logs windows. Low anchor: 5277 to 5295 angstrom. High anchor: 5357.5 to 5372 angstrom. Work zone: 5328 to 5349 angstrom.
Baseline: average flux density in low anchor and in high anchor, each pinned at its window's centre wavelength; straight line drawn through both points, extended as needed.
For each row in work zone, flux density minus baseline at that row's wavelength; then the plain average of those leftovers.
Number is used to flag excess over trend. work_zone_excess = -0.020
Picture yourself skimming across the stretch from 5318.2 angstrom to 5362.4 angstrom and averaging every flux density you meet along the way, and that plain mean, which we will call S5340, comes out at 2.097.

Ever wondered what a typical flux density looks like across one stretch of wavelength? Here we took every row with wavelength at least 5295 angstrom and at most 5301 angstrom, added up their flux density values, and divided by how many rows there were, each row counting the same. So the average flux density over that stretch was 1.96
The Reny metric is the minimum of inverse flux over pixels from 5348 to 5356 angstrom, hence 0.43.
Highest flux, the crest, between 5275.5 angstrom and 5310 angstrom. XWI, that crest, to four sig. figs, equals 2.821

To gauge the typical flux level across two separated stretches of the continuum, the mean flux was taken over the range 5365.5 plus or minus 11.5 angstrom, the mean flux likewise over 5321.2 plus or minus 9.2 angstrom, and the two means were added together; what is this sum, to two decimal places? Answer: 4.28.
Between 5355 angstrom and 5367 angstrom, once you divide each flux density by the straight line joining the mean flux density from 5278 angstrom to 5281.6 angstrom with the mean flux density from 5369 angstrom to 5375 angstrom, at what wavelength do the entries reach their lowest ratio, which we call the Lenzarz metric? 5358.12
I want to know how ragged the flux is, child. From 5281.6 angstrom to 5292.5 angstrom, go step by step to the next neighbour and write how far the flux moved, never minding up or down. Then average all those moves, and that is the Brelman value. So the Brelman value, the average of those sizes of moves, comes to 0.203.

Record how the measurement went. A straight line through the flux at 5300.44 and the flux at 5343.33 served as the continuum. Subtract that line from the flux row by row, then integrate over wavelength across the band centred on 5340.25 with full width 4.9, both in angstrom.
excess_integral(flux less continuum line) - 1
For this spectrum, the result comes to -2.2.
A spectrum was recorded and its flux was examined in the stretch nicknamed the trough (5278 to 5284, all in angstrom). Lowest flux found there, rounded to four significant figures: 1.610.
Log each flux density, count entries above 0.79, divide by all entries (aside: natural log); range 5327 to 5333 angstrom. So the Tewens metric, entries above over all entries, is 0.20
